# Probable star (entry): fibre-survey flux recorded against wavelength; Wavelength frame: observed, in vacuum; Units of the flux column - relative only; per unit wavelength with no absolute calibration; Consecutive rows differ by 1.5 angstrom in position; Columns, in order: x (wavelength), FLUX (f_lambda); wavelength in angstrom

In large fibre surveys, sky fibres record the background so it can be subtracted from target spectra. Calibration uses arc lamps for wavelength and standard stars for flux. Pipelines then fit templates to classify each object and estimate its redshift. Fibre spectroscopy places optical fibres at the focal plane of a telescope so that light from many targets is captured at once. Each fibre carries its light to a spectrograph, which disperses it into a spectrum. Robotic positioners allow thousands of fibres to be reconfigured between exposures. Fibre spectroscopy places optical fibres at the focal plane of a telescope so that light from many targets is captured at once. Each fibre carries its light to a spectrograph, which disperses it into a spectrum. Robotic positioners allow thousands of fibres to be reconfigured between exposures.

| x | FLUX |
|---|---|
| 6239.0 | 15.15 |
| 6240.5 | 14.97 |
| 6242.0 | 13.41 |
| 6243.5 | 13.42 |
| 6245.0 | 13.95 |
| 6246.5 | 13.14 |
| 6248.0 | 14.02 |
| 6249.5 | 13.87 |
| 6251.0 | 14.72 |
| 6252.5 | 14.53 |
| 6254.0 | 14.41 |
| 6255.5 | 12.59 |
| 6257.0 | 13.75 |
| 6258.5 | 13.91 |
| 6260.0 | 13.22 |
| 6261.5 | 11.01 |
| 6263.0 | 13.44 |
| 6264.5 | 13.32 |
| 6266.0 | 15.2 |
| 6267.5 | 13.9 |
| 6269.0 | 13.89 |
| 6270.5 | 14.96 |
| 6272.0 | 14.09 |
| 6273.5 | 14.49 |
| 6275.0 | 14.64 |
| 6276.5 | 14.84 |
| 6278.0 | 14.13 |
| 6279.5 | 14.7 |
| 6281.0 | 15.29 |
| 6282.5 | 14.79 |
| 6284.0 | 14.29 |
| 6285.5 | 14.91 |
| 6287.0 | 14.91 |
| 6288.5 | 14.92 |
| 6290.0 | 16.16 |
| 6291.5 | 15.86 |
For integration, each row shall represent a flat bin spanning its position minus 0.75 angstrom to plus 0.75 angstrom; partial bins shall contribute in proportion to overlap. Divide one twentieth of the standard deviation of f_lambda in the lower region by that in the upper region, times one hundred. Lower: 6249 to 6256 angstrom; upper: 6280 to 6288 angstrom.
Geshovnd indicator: 12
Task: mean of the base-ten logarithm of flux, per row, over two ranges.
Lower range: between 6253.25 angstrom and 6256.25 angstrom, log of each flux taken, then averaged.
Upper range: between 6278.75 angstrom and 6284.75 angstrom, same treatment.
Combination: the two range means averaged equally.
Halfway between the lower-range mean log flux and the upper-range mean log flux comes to 1.149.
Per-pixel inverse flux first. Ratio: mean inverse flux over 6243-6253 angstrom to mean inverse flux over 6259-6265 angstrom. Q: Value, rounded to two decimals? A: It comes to 0.91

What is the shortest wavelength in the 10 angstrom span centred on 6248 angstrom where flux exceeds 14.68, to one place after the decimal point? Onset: 6251.0 angstrom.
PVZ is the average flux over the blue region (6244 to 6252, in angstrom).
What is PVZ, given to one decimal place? 13.9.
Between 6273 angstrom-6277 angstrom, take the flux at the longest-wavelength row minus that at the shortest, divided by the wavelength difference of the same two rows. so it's 0.12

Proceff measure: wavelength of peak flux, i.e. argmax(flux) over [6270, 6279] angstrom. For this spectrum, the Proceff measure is 6270.5 angstrom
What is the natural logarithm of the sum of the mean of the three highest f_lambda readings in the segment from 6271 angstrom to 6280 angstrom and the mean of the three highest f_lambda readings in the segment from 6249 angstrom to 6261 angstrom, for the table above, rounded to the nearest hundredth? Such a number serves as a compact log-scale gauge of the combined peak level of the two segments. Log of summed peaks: 3.38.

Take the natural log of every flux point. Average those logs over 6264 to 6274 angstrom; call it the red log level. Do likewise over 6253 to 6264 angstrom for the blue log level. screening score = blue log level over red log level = 0.97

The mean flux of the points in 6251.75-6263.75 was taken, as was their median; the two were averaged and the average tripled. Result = 40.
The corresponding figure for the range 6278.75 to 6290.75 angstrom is 45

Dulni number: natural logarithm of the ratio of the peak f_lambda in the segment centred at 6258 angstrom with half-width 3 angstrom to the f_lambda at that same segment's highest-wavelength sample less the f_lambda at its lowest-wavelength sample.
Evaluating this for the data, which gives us 3.1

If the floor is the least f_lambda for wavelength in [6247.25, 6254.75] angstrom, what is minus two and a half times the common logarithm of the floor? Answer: -2.86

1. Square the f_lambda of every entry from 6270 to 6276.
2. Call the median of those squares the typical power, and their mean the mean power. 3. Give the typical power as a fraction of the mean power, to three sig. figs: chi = 1.00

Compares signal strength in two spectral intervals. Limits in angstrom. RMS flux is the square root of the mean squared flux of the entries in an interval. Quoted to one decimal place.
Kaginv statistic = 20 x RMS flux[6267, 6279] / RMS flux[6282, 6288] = 19.5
